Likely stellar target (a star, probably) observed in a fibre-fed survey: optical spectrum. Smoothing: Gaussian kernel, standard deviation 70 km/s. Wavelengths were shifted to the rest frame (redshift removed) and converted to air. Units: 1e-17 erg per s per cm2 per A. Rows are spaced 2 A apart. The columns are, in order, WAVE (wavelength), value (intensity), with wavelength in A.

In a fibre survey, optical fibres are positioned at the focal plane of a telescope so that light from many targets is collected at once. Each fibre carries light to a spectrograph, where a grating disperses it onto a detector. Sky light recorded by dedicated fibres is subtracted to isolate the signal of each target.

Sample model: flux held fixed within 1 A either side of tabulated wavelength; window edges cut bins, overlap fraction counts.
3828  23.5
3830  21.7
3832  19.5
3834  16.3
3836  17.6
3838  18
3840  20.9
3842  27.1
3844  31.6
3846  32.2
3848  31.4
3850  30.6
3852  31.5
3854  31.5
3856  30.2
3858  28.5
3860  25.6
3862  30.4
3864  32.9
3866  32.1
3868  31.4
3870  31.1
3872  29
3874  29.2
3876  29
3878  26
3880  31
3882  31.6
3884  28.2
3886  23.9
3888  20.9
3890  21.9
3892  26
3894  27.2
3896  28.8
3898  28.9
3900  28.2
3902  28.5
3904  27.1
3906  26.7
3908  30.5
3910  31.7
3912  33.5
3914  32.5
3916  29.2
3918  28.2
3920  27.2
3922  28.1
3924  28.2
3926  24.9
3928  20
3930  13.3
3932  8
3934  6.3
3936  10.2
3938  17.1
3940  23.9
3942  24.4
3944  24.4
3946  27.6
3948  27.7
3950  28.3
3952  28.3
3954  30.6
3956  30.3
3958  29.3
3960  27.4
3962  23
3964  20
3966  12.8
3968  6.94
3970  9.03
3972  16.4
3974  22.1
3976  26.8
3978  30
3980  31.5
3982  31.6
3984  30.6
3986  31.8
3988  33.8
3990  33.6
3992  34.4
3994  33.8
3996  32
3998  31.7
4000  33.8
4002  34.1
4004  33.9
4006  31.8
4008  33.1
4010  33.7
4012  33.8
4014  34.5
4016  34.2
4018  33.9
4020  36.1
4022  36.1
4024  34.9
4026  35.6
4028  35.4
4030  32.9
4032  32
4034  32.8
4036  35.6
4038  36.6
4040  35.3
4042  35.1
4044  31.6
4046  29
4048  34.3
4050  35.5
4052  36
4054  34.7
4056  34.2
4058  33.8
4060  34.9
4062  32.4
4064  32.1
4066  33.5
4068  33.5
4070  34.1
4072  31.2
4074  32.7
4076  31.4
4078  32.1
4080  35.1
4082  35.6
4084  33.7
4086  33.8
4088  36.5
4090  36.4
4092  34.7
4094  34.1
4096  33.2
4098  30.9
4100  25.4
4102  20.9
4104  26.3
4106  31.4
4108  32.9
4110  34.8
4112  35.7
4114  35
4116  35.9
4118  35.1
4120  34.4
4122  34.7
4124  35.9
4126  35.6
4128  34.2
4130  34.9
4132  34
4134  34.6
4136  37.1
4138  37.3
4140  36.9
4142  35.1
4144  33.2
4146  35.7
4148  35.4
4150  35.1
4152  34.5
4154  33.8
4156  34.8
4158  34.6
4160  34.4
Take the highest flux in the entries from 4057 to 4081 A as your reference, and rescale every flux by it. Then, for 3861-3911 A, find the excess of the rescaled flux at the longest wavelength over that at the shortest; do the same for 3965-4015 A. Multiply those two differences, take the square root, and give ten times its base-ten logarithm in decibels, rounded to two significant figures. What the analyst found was -8.2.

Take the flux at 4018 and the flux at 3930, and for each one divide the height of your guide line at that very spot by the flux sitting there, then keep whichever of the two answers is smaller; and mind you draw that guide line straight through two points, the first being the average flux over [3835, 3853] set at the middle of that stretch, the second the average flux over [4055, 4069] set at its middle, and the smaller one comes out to 0.95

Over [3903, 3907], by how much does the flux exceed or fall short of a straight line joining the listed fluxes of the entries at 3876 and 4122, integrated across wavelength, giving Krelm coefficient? -11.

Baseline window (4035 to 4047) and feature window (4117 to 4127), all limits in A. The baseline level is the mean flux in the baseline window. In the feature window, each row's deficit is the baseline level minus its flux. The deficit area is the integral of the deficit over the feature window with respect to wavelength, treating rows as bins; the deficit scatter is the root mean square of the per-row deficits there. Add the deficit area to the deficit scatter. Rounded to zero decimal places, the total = -11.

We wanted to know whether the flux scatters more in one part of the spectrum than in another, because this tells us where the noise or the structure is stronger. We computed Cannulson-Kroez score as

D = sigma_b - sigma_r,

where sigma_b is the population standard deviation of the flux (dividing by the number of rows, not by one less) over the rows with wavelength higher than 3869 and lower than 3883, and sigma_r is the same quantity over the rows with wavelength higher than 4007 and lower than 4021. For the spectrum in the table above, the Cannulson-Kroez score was 0.9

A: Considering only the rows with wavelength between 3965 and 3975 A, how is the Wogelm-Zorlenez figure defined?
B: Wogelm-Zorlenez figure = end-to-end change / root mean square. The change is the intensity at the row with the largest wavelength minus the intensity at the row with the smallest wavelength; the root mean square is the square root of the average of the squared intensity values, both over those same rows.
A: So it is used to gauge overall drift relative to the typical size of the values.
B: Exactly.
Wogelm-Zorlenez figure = 0.64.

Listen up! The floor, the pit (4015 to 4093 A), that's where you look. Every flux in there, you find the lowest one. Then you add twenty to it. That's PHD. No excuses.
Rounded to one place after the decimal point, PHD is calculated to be 49.0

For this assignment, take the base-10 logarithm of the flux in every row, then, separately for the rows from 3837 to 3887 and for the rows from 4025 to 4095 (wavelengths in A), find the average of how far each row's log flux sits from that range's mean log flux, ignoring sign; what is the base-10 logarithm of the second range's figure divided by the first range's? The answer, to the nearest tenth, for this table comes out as -0.4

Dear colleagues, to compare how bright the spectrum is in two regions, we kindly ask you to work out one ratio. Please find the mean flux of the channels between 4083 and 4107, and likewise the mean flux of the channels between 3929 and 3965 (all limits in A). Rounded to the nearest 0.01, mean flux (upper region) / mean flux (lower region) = 1.41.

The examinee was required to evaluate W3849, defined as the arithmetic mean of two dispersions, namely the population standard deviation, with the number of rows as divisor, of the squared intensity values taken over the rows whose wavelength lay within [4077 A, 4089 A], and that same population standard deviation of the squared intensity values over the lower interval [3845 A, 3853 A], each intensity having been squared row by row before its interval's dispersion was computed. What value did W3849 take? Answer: 67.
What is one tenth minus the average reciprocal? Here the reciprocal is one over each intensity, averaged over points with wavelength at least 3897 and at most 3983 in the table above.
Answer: 0.050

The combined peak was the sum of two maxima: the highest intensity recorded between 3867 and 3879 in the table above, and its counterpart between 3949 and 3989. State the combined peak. 65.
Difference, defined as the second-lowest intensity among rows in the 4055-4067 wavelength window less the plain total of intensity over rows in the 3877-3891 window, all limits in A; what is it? -151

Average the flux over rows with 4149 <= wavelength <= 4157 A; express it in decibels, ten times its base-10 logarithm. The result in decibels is 15.4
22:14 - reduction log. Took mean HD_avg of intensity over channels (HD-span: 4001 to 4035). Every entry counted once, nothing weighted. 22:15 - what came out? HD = 34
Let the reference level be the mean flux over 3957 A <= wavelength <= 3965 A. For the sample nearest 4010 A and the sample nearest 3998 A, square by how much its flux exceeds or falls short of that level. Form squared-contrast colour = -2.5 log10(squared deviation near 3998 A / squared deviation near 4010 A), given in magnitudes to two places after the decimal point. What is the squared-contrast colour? 0.56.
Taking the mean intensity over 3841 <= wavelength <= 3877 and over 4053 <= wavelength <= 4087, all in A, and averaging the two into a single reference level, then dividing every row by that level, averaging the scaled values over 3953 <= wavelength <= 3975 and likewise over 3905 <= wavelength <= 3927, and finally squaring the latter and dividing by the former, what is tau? 1.29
